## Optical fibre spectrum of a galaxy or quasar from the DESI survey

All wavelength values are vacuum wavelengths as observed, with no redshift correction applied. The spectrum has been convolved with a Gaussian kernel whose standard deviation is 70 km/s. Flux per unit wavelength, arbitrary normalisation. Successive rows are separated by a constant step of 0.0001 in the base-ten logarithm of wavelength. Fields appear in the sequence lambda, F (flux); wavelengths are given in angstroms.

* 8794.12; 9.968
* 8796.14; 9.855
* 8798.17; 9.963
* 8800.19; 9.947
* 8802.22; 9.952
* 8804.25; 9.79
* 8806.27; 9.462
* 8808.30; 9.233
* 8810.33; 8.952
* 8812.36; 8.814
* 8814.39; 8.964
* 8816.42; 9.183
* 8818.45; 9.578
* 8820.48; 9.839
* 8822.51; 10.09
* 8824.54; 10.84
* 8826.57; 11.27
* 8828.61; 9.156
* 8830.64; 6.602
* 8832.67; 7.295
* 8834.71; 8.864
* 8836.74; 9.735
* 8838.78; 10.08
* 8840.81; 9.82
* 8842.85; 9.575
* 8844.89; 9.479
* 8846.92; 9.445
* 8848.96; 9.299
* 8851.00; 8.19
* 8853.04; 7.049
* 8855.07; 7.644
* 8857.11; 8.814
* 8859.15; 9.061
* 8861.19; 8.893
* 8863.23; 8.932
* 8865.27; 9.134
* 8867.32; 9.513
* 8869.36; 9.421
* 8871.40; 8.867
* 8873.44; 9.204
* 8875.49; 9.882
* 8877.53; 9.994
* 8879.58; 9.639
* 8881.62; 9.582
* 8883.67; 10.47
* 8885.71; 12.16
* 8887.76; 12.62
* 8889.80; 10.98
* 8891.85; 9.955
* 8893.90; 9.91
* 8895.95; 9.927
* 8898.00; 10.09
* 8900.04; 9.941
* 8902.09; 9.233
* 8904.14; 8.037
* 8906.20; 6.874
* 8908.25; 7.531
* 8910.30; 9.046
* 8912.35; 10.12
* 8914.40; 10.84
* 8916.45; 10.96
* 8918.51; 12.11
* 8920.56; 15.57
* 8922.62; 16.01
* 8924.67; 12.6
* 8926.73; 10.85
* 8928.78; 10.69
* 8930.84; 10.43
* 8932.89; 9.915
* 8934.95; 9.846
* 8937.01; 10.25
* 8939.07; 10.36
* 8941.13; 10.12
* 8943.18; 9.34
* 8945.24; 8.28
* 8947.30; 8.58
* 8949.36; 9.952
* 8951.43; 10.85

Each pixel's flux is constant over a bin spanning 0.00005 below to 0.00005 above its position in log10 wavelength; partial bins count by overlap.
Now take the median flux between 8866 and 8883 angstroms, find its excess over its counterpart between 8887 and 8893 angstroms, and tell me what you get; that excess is -1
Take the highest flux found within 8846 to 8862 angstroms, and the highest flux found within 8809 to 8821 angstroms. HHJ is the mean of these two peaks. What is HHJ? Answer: 9.6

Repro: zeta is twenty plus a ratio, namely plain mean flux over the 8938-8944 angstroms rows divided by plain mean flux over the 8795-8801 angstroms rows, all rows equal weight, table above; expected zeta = 21.0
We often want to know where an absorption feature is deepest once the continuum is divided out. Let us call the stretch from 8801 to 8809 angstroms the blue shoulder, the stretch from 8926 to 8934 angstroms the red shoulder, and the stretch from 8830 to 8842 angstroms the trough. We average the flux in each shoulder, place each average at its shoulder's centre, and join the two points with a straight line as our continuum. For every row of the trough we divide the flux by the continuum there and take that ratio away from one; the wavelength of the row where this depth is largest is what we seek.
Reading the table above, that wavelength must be 8830.64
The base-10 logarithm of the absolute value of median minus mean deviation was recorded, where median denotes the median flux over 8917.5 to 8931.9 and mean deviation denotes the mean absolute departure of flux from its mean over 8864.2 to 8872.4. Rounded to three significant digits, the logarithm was 1.07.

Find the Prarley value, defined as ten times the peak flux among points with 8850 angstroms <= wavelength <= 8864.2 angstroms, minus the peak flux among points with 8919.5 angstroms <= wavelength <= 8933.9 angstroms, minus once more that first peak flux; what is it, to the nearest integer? 66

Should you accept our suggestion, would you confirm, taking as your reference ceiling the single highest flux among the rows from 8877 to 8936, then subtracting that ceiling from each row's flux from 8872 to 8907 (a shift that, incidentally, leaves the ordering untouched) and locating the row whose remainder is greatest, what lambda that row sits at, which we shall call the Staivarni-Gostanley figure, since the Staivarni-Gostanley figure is 8887.76 angstroms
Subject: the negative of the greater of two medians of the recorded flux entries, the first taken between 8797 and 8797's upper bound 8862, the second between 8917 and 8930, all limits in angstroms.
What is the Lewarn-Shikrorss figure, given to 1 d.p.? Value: -12.4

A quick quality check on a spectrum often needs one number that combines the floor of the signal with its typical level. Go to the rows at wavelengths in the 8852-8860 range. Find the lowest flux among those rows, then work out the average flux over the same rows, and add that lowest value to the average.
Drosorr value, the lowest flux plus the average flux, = 15.2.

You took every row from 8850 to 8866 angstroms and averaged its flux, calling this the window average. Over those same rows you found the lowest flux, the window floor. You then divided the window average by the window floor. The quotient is 1.20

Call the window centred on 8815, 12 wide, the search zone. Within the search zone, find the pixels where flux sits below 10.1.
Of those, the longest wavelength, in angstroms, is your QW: 8820.48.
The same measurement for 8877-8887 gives 8881.62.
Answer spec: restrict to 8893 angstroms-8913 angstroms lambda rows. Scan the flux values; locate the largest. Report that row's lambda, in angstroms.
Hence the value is 8912.35 angstroms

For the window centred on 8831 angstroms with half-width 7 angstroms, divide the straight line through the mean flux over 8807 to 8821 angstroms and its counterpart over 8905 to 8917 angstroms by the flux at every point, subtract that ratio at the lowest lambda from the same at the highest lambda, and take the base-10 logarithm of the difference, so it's -1.0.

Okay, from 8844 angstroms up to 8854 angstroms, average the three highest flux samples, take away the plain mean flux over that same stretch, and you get 0.7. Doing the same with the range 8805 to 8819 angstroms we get 0.3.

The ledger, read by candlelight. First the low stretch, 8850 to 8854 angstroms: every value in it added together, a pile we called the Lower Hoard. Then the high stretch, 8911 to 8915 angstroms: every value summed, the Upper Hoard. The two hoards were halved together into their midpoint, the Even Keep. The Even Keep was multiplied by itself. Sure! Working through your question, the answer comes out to 328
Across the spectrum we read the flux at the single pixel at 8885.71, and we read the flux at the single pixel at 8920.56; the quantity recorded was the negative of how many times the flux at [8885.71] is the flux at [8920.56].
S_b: -0.78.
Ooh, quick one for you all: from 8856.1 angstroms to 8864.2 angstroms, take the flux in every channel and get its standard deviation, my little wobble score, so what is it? 0.1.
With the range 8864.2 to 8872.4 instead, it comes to 0.3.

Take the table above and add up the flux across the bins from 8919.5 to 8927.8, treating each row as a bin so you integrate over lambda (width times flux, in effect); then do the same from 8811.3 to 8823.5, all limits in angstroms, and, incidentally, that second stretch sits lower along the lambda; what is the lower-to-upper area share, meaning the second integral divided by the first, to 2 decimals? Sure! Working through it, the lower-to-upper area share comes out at 1.01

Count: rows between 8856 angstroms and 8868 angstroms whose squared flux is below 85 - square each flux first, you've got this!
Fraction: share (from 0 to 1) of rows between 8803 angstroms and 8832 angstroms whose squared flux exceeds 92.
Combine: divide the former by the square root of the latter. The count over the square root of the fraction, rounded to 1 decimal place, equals 8.4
